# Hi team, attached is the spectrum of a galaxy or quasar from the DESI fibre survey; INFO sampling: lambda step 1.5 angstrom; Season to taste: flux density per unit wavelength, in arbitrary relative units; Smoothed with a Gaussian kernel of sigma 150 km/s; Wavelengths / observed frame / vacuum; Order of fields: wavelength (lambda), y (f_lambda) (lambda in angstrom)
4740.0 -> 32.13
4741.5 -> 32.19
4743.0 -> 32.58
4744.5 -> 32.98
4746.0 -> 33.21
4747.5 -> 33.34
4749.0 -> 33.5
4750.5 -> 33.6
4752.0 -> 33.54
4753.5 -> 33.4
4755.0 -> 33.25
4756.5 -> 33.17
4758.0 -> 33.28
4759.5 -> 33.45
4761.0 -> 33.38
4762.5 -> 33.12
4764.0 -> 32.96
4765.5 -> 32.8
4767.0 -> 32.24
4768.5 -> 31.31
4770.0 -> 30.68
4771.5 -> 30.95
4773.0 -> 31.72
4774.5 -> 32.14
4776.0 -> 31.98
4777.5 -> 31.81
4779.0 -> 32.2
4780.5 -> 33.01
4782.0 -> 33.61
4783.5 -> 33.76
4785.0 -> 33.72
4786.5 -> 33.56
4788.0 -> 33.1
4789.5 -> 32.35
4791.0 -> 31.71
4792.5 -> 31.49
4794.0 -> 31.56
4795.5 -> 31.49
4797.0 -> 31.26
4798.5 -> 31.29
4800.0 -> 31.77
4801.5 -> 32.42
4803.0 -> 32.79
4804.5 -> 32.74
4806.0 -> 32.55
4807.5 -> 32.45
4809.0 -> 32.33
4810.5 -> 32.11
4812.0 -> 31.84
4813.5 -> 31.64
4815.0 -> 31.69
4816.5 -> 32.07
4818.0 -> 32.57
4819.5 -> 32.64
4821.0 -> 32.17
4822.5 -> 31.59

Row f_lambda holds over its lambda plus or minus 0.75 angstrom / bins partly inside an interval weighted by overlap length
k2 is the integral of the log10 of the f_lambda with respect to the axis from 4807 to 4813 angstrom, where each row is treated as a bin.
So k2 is 9.0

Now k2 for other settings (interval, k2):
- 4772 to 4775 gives 4.5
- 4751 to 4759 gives 12.2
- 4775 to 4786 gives 16.7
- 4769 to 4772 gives 4.5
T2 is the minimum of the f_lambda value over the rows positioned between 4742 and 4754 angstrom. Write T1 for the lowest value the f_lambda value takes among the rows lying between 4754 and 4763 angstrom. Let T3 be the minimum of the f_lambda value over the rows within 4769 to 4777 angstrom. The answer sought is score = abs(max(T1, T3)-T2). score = 0.5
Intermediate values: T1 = 33.12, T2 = 32.58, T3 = 30.68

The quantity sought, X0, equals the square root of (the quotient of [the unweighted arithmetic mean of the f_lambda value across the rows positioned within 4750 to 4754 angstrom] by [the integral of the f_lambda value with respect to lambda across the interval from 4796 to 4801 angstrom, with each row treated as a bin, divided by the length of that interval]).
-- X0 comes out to 1.03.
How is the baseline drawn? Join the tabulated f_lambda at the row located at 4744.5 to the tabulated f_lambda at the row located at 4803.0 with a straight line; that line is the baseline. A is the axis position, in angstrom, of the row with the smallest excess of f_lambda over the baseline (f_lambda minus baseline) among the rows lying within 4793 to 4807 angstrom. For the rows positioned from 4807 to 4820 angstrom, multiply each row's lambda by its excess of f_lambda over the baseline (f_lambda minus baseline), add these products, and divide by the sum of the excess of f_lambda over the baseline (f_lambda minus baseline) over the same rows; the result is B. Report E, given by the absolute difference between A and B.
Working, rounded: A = 4797.0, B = 4813.1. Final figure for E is 16.1 angstrom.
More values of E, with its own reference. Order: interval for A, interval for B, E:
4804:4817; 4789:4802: 18.0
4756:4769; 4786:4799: 27.2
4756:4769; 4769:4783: 3.9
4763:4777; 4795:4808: 28.7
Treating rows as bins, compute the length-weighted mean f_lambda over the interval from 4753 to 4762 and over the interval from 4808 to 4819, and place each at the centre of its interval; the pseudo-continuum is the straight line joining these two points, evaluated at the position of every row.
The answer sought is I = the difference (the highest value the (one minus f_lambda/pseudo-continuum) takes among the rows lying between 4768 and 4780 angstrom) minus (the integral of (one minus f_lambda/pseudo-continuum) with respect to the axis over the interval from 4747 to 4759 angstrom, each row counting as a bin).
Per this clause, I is 0.061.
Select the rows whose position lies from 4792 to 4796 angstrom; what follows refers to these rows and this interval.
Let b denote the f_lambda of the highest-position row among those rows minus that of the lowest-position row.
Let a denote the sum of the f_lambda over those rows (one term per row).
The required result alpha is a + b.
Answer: 95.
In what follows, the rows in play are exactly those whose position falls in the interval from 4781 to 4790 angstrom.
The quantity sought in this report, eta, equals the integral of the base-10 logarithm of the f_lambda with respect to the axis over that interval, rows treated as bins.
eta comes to 13.7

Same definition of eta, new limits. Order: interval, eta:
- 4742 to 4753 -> 16.7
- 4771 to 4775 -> 6.0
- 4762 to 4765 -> 4.6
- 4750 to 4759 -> 13.7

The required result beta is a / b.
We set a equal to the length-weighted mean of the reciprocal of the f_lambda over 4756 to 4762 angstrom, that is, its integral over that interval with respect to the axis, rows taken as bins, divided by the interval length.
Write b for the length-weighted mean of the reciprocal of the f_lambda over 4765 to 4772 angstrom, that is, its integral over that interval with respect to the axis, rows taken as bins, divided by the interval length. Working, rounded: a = 0.0300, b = 0.0317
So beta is 0.95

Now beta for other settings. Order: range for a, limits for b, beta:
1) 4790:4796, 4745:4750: 1.06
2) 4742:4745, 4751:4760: 1.02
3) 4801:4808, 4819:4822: 0.99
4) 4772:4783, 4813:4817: 0.98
